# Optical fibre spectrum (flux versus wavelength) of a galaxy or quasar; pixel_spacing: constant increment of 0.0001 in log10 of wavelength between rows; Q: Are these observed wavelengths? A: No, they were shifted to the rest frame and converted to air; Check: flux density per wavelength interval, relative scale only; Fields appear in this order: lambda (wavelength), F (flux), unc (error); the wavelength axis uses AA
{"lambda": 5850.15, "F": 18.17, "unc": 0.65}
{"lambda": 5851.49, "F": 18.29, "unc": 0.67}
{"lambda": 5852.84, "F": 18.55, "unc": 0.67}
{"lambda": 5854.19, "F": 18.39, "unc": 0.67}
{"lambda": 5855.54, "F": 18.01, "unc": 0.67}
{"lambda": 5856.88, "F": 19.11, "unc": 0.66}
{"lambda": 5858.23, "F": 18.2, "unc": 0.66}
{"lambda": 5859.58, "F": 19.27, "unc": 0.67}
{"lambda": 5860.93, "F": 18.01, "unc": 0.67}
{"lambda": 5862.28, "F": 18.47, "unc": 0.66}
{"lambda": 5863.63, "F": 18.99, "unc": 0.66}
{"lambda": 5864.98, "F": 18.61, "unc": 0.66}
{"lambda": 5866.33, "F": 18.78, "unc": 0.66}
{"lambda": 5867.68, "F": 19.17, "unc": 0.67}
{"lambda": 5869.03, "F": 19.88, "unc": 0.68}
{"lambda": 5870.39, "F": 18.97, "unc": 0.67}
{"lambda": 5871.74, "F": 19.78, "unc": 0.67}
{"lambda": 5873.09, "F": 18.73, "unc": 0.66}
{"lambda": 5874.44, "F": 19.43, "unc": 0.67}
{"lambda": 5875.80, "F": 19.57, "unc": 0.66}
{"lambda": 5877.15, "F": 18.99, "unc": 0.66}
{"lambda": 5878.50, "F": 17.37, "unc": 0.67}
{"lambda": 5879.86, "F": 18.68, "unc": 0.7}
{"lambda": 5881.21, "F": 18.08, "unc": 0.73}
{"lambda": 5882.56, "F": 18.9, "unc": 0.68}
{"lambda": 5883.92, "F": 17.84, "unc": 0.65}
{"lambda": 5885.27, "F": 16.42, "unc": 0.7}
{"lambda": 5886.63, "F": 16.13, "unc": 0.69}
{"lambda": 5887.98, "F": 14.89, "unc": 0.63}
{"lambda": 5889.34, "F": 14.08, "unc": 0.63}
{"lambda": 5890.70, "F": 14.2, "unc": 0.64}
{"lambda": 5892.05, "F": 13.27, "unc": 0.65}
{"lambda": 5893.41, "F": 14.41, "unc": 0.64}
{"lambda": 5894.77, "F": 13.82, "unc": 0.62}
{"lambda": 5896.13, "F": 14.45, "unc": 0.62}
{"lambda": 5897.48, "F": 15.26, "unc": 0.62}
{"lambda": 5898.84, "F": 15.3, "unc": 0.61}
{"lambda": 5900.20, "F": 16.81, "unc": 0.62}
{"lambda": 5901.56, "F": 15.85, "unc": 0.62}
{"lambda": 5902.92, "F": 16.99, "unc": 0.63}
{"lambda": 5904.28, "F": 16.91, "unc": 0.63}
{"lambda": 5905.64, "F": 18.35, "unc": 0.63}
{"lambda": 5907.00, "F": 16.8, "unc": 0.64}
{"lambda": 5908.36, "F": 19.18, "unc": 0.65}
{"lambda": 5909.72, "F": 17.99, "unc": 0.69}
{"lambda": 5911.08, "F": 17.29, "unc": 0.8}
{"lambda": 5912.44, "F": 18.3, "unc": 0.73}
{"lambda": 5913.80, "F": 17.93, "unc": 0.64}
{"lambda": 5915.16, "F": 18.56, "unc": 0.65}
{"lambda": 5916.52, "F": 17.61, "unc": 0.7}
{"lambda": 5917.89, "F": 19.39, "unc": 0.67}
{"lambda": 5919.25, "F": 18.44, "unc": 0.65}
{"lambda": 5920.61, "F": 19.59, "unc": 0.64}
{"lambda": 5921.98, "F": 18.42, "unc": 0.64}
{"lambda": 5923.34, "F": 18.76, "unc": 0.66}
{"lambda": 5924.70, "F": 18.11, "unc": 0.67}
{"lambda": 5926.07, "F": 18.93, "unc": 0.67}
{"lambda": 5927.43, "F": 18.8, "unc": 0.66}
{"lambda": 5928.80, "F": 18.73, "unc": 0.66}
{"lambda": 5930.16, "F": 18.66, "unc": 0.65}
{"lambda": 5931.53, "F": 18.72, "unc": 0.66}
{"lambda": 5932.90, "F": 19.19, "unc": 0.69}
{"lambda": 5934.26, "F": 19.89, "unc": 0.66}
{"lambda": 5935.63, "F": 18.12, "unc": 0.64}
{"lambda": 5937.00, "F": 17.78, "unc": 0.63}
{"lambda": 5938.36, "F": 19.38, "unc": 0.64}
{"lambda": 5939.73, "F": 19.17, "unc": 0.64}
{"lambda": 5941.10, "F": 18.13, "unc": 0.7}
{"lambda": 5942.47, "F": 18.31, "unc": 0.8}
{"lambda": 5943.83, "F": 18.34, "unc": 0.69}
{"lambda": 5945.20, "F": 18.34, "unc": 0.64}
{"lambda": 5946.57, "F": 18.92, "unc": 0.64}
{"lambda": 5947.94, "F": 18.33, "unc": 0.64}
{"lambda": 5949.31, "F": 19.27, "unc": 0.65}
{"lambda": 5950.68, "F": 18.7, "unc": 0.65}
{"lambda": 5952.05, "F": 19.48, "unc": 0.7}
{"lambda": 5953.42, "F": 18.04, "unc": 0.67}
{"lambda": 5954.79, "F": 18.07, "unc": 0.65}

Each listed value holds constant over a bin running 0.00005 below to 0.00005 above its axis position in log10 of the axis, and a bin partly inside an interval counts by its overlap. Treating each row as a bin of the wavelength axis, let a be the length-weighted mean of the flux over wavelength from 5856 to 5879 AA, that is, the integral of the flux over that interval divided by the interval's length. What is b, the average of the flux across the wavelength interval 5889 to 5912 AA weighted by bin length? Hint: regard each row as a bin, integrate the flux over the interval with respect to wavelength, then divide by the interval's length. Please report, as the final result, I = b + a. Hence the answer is 34.9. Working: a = 18.9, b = 16.0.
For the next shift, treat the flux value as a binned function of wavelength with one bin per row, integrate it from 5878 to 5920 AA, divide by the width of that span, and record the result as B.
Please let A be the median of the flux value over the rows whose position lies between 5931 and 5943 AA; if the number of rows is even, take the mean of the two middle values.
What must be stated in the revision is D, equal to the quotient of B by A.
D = 0.90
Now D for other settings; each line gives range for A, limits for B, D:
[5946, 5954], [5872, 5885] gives 0.99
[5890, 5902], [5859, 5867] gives 1.29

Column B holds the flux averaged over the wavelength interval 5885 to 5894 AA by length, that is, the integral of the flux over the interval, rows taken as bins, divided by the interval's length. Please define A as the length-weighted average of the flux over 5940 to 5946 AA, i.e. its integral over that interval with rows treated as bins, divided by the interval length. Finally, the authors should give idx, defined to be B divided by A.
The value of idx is 0.80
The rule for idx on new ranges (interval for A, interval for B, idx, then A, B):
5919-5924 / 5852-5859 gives 0.98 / 18.8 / 18.5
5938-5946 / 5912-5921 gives 1.00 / 18.6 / 18.5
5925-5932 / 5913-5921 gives 0.99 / 18.7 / 18.6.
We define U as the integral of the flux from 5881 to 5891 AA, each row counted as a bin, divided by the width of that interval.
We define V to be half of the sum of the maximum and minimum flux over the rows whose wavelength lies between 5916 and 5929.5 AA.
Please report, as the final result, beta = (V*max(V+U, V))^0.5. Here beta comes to 25.5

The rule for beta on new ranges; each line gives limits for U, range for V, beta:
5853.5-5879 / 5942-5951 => 26.6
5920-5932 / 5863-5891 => 24.6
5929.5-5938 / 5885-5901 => 22.5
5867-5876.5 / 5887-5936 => 24.4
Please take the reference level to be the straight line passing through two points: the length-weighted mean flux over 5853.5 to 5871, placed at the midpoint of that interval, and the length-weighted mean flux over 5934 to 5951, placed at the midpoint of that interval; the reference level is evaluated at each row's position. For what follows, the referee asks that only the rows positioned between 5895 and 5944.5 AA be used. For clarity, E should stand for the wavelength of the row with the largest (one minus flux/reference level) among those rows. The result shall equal 5896.13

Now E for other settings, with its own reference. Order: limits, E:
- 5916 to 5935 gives 5916.52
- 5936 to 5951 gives 5937.00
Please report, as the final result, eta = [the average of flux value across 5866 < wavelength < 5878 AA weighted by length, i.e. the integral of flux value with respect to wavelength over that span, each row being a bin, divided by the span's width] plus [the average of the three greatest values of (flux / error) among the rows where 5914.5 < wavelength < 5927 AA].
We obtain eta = 48.7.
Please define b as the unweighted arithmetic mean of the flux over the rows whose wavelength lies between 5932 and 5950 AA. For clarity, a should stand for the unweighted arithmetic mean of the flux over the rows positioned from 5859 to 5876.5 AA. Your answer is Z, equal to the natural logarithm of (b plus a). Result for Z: 3.63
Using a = 19.1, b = 18.7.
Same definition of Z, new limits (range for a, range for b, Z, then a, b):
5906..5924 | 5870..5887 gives 3.60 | 18.3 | 18.4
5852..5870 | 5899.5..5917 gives 3.59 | 18.7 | 17.6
